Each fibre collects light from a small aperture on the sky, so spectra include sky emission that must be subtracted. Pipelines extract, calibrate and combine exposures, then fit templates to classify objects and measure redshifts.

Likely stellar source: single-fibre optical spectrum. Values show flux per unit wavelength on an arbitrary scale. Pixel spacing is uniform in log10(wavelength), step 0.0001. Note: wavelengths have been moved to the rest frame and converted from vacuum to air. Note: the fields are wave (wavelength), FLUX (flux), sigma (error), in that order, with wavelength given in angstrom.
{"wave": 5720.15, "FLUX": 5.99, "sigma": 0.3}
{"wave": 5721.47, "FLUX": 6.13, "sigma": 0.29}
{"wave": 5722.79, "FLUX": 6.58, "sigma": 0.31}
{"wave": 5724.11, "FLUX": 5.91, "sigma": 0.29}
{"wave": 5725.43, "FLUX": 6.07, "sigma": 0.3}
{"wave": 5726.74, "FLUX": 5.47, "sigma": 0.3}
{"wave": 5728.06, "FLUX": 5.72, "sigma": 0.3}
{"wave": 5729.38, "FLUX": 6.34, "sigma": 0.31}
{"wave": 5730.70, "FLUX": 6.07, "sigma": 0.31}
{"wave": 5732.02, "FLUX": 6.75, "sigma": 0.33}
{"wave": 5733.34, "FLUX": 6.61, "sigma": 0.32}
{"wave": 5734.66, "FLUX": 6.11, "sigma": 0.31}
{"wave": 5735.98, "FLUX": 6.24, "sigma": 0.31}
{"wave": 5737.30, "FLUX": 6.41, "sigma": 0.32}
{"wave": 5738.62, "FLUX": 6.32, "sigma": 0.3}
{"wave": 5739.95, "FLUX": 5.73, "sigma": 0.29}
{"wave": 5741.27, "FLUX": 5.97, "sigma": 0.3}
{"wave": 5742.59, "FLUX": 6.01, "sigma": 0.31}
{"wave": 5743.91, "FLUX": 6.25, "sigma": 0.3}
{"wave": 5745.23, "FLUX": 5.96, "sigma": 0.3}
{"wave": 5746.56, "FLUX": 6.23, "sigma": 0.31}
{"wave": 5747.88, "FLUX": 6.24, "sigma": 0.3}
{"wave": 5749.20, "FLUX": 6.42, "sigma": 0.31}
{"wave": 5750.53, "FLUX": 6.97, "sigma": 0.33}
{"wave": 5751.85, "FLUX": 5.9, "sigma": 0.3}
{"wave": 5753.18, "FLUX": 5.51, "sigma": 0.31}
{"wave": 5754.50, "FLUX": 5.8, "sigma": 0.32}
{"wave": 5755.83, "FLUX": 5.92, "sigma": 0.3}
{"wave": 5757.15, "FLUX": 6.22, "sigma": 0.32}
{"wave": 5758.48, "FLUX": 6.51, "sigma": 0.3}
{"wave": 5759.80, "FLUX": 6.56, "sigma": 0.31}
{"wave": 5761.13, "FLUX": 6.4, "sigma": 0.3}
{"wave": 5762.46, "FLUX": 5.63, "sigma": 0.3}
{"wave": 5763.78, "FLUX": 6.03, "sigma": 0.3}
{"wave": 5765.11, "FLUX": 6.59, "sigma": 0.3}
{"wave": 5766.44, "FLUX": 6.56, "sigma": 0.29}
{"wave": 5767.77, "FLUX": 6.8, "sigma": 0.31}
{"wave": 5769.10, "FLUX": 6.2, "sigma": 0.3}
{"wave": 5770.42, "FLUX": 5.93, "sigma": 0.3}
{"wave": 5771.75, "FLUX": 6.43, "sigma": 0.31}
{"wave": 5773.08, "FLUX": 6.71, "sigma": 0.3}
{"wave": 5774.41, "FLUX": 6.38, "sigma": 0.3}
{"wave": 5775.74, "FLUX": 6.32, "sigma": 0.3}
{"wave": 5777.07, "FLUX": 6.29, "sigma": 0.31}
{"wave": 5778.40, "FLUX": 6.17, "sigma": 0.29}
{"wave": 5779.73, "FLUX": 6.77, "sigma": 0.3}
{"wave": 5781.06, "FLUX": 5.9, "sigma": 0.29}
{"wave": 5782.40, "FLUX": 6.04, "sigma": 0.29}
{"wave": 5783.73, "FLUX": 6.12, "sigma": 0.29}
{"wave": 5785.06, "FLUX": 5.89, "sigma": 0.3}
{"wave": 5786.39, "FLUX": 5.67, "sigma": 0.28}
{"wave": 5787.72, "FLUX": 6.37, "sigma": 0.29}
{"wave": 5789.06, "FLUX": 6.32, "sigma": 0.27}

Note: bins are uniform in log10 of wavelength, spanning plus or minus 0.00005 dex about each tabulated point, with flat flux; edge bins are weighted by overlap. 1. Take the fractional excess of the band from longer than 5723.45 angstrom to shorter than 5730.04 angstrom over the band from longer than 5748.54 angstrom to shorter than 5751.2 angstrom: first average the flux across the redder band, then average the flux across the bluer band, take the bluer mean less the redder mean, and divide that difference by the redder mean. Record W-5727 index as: -0.12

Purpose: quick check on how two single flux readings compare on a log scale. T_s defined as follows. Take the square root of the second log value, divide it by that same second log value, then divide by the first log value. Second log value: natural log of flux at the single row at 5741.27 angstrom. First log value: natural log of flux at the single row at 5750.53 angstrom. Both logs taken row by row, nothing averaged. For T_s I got 0.385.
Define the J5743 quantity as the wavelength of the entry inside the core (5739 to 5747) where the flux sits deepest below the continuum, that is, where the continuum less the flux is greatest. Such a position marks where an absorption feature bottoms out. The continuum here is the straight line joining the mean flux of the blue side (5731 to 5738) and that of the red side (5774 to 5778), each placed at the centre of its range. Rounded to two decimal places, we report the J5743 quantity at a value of 5739.95 angstrom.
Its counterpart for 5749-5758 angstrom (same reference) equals 5753.18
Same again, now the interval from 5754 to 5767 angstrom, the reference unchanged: 5762.46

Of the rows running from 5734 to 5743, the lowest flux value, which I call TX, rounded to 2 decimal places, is 5.73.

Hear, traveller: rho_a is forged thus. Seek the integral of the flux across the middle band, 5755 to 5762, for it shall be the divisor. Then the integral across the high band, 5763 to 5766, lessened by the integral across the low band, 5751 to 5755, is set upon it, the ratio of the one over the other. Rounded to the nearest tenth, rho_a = -0.1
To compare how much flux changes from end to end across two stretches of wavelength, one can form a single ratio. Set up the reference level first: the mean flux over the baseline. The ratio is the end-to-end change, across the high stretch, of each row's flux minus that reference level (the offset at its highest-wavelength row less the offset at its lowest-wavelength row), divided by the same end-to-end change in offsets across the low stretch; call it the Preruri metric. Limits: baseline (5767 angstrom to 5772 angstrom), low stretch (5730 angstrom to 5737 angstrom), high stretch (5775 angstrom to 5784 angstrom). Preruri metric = -1.2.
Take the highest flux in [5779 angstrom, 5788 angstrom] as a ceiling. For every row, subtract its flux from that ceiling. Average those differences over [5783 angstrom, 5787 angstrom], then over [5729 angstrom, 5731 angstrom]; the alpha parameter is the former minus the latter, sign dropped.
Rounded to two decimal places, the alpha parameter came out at 0.31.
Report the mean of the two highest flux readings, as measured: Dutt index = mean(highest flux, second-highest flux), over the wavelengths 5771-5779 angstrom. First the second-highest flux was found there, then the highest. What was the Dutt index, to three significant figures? 6.57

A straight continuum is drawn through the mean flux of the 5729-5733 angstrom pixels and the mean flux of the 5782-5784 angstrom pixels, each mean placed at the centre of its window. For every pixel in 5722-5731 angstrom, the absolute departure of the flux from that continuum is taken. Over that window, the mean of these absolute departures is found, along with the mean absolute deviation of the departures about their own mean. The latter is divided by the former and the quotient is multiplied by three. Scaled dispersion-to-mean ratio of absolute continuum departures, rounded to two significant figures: 1.7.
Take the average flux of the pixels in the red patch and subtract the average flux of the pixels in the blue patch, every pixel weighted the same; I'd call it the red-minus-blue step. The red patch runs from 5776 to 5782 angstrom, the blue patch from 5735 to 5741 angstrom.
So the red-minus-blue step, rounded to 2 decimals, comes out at 0.11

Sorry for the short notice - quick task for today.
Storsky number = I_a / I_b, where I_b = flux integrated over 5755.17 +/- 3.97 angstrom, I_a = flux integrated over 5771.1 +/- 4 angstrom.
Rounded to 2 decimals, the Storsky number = 1.08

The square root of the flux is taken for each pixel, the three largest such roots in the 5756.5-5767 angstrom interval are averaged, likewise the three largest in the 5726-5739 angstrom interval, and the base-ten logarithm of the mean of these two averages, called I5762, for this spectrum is 0.409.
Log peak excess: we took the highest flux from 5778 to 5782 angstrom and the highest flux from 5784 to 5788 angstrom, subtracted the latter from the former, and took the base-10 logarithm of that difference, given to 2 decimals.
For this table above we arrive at -0.40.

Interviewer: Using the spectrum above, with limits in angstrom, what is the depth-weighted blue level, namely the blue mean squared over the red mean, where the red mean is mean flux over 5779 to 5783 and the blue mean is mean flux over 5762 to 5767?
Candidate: 6.2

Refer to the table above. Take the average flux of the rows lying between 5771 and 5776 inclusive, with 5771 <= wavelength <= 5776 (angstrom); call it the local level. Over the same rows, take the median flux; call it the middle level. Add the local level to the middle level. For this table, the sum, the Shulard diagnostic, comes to 12.9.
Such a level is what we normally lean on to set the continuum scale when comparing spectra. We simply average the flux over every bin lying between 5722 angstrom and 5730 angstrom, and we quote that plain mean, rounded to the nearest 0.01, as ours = 6.02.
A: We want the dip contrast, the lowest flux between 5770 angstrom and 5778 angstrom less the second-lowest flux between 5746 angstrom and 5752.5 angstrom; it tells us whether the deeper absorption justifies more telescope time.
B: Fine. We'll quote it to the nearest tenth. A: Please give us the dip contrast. -0.3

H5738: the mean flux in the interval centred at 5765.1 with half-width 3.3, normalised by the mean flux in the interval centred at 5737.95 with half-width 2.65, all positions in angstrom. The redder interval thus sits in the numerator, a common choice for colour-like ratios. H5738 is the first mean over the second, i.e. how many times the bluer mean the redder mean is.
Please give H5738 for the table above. 1.02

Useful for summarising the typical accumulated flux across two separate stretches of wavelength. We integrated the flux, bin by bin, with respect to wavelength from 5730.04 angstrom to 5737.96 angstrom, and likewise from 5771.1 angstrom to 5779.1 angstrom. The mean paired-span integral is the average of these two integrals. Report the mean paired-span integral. 50.7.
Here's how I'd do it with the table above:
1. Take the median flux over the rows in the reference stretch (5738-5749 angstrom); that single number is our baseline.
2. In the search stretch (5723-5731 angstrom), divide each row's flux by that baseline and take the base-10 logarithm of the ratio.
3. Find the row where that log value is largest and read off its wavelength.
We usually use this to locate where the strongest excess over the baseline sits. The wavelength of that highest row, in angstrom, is 5729.38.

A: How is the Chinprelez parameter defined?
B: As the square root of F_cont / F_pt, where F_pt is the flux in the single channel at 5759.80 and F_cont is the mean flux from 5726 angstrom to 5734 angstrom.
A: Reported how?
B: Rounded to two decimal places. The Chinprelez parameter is 0.97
